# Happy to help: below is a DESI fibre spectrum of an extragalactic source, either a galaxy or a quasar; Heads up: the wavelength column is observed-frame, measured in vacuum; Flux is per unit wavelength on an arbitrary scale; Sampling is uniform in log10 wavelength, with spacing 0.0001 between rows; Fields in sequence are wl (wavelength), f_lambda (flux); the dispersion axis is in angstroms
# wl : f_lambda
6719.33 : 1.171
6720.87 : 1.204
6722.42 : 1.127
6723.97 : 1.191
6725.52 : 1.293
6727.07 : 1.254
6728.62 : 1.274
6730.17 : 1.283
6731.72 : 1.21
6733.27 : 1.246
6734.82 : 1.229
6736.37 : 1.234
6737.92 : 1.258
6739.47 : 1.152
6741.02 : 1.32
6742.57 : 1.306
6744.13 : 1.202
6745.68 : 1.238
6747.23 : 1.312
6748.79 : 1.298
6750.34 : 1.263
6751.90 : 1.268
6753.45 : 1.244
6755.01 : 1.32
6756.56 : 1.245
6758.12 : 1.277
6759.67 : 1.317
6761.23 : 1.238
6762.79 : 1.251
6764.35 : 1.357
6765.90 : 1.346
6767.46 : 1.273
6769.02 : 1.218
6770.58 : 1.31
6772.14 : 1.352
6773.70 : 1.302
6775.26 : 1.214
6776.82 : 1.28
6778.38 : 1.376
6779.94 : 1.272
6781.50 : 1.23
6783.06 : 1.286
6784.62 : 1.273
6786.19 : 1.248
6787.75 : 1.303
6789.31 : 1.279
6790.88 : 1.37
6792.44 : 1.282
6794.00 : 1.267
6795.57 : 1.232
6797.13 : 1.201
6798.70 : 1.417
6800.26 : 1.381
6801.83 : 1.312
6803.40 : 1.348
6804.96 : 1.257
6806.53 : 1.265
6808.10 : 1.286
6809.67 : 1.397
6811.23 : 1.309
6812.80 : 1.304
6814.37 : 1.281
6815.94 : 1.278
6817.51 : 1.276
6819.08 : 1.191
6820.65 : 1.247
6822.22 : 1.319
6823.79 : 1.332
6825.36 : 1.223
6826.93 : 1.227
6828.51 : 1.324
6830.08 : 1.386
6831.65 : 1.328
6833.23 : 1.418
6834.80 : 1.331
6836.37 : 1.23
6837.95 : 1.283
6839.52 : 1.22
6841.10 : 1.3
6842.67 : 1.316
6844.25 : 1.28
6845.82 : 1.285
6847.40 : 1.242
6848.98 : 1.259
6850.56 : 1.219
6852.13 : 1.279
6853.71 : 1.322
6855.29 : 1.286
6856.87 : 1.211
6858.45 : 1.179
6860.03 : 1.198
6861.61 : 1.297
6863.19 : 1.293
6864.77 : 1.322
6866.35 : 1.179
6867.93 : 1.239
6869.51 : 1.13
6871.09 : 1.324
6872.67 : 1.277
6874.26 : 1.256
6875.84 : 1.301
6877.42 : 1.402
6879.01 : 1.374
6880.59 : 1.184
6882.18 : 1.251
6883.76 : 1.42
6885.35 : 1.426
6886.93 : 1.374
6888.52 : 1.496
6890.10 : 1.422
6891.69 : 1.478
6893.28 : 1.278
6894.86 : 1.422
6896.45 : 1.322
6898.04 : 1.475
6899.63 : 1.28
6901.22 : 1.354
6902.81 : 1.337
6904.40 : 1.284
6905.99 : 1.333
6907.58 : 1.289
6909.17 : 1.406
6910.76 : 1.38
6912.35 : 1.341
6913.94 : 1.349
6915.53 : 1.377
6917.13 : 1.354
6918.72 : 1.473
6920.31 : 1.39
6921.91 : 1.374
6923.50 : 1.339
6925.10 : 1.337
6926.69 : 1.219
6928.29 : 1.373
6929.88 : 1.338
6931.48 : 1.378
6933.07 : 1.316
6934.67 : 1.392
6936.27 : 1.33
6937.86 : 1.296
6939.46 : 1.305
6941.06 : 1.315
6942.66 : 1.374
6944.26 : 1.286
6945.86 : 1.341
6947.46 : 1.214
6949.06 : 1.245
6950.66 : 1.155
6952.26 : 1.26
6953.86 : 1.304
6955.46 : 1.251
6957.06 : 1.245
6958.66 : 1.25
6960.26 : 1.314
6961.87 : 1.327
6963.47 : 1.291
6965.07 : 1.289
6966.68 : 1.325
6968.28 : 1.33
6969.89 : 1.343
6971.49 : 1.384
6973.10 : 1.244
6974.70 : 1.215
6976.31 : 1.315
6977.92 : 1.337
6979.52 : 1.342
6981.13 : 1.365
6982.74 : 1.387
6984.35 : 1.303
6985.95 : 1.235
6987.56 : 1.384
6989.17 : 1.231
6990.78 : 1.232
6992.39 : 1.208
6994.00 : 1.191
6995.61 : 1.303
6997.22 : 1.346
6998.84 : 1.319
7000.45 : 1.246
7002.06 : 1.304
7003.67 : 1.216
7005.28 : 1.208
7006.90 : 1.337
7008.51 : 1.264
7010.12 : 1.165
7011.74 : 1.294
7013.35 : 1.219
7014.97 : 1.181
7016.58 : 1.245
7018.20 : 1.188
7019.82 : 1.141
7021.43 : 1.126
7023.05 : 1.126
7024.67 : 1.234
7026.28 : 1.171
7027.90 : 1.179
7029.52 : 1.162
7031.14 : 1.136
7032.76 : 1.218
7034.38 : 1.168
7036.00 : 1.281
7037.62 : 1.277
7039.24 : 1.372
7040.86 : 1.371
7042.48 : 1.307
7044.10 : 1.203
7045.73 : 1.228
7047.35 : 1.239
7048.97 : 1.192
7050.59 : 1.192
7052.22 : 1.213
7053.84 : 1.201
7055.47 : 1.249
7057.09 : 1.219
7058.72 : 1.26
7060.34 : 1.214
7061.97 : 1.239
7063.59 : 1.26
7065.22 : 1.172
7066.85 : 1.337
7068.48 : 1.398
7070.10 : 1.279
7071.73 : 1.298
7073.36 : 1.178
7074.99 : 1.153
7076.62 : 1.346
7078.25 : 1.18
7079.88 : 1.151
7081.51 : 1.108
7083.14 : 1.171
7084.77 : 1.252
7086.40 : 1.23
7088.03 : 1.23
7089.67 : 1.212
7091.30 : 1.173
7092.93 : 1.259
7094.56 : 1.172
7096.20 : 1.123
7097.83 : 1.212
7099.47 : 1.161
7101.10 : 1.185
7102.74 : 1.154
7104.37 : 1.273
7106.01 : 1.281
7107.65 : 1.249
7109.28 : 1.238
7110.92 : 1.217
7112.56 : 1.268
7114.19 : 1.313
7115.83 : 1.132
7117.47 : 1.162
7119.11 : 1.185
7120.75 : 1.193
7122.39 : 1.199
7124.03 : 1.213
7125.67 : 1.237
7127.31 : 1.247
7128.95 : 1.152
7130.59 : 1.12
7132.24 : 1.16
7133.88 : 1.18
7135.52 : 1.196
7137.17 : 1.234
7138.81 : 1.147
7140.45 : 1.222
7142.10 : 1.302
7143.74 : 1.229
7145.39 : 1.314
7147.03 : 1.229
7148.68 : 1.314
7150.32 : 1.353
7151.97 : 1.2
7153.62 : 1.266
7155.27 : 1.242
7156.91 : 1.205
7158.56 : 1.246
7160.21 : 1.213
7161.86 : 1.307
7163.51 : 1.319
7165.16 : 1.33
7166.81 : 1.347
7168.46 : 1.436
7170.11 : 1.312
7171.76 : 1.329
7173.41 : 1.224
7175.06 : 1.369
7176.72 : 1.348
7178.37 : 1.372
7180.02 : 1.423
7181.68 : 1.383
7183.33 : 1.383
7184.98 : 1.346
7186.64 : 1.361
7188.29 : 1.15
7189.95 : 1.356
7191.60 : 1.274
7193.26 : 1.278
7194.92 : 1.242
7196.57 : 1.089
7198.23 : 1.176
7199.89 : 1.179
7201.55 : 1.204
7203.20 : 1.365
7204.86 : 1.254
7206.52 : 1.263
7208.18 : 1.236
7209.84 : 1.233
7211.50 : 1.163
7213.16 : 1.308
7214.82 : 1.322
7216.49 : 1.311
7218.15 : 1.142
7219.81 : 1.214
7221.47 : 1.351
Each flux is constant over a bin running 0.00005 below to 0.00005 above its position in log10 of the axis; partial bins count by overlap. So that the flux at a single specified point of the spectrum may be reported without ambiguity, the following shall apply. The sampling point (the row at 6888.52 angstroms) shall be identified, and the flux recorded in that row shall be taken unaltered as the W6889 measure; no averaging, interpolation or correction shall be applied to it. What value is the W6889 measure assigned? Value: 1.496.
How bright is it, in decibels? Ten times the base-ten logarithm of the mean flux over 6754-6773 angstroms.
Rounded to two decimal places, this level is 1.11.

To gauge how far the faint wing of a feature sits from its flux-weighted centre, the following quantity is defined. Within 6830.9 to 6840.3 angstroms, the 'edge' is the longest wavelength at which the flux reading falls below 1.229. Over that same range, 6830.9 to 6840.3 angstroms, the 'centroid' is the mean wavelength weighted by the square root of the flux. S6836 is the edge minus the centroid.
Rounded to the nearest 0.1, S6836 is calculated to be 4.0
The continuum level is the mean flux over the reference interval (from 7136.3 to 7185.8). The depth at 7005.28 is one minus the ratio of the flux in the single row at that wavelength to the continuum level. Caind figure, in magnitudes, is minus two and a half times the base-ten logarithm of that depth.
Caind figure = 2.90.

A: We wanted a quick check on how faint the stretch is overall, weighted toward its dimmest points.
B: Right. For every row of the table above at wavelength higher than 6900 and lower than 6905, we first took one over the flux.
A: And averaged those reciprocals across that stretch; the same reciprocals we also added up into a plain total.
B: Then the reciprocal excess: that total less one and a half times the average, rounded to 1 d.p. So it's 1.1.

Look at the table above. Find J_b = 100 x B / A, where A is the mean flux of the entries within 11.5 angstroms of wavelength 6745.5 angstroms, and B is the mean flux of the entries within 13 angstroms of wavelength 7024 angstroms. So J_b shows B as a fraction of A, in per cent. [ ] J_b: 94.6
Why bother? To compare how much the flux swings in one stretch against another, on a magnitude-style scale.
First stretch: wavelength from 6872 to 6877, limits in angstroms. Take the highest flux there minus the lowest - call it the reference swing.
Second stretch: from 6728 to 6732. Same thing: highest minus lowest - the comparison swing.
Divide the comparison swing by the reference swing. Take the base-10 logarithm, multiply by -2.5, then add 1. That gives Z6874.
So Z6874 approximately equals 0.5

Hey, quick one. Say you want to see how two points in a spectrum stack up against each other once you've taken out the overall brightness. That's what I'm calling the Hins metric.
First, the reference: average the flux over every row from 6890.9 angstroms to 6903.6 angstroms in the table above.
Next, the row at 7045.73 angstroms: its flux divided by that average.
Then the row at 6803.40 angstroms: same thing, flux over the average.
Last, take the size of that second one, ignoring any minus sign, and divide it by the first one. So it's 1.10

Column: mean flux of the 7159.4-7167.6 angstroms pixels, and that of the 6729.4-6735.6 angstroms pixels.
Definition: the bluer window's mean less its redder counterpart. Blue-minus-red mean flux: -0.061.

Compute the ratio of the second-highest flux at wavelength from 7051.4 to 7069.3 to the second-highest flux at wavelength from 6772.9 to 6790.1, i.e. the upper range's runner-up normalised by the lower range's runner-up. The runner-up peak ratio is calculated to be 1.03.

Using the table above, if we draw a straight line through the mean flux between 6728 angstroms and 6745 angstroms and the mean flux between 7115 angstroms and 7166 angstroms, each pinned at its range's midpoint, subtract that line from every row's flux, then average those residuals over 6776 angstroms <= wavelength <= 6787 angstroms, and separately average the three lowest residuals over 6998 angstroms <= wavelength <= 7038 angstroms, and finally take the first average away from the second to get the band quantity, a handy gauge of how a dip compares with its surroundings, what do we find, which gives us -0.14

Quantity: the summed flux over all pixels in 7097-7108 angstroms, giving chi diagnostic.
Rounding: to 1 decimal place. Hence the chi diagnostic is 8.5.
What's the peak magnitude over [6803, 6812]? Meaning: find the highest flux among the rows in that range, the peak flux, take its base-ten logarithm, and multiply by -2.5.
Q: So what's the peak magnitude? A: -0.36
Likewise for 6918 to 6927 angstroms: -0.42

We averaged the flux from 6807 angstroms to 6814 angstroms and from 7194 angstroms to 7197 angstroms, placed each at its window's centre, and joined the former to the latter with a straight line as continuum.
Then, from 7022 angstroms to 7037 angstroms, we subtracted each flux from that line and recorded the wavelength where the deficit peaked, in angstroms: 7023.05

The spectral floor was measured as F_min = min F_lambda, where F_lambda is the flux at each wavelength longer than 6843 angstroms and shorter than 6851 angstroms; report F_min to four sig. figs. 1.219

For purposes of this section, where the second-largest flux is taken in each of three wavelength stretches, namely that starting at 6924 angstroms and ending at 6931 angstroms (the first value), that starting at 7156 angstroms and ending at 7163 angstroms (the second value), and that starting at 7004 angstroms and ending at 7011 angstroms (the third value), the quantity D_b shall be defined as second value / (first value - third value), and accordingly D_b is 17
